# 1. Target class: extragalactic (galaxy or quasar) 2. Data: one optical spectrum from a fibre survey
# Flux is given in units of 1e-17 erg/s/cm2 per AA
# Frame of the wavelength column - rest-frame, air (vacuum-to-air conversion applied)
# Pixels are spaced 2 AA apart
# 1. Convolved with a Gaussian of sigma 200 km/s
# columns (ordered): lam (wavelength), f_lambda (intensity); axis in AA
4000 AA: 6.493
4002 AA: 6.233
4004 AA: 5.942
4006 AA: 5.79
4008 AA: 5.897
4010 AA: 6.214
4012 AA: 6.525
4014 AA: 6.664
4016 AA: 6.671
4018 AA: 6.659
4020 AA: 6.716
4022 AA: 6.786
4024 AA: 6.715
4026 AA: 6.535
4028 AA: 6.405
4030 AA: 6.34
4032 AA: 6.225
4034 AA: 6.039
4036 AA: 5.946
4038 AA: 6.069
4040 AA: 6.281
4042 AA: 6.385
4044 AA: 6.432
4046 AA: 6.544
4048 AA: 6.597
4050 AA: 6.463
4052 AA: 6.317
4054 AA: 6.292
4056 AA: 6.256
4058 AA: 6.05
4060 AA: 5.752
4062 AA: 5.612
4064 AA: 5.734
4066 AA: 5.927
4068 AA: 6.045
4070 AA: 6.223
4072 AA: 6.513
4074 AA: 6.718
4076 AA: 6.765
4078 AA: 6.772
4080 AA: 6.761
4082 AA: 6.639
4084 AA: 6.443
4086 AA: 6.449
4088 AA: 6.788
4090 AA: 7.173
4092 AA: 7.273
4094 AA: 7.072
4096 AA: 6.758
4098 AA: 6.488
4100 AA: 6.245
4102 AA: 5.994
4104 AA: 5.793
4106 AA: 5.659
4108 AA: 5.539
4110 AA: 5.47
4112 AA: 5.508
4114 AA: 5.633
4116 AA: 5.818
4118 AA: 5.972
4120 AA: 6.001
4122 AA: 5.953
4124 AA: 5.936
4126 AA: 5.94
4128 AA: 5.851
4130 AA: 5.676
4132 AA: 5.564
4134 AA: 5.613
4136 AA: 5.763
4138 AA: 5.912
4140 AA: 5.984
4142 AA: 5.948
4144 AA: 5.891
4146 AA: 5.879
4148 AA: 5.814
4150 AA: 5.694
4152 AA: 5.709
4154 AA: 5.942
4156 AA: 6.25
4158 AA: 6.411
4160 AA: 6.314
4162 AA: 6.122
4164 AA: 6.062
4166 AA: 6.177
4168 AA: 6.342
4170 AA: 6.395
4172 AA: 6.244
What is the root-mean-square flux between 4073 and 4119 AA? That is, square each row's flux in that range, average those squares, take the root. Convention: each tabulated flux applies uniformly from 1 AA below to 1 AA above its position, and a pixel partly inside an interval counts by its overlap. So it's 6.4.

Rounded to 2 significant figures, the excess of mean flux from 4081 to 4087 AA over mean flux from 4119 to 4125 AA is 0.55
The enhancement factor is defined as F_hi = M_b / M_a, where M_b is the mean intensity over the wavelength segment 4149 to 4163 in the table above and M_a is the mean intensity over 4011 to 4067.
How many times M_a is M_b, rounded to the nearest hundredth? 0.96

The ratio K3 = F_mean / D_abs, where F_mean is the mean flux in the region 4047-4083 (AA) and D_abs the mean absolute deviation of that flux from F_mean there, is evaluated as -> 20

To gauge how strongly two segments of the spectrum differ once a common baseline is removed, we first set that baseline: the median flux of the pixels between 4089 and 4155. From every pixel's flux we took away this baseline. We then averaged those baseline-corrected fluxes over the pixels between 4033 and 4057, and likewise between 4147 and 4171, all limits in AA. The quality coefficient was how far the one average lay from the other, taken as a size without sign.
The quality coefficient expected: 0.20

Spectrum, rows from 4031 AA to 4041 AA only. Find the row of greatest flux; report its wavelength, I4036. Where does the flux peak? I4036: 4040 AA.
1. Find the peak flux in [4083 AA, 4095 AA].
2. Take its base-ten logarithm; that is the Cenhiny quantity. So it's 0.862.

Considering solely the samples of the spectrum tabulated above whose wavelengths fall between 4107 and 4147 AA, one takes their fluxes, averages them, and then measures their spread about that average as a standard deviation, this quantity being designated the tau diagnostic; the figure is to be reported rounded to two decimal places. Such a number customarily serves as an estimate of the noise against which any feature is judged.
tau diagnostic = 0.18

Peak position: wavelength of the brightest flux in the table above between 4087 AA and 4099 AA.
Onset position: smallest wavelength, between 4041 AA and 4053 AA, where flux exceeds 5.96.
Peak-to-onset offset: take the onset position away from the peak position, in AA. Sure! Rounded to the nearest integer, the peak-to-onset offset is 50 AA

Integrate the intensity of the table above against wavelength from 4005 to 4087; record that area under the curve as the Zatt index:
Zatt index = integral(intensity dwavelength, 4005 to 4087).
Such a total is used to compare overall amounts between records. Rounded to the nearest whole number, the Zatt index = 520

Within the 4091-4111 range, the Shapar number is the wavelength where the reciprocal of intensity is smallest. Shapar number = 4092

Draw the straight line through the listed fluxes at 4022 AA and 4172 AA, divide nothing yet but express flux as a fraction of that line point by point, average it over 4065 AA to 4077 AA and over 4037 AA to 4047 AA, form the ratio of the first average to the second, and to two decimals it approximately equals 1.02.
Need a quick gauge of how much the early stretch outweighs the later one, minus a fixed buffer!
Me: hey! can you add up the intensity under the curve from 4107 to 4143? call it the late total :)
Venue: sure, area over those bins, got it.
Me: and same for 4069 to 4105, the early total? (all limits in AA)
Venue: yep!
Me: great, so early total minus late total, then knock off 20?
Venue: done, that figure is 10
